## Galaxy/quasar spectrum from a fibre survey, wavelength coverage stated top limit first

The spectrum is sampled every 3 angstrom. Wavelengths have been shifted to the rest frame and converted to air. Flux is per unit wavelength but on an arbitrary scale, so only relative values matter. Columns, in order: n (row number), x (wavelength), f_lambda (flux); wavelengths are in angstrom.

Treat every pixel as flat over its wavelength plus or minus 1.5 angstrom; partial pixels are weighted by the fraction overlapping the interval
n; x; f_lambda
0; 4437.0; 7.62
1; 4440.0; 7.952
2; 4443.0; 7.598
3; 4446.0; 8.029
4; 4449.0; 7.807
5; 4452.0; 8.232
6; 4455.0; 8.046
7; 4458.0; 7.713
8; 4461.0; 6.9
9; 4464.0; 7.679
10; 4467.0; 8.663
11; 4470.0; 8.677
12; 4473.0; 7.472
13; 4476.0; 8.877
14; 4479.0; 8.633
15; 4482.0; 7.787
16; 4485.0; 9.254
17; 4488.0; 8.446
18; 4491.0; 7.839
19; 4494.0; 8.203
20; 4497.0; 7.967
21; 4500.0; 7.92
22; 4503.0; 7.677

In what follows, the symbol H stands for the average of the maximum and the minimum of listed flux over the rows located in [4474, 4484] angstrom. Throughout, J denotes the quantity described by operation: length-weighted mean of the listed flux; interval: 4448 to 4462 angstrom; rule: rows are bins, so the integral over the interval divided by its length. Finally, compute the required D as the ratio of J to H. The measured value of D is 0.93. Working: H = 8.3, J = 7.8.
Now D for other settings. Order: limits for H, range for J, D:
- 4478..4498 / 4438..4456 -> 0.93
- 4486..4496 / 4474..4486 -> 1.05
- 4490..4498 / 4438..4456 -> 0.99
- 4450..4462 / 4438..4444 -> 1.03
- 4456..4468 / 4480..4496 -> 1.07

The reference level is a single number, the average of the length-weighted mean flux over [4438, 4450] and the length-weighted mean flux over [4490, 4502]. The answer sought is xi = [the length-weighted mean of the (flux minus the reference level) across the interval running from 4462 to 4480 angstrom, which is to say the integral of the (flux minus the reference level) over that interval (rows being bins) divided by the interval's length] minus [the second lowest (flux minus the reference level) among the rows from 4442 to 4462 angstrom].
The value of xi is 0.7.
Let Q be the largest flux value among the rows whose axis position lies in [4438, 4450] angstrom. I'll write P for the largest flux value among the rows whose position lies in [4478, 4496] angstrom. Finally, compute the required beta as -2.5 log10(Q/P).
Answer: 0.15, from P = 9.254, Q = 8.029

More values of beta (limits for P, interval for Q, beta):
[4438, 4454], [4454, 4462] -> 0.02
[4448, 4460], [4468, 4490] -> -0.13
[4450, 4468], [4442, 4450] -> 0.08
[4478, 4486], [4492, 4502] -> 0.13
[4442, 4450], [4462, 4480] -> -0.11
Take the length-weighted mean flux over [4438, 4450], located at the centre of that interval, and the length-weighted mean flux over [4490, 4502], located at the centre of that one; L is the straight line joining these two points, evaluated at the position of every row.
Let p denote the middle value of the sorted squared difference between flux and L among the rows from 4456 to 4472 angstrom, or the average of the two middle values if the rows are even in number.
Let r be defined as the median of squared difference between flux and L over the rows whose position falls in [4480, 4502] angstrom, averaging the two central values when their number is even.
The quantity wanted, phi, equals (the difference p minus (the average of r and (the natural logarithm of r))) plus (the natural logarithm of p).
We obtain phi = 1.9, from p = 0.58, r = 0.02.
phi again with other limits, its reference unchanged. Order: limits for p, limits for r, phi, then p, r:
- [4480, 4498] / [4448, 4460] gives -1.5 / 0.04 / 0.03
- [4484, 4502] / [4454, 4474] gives -2.6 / 0.03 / 0.20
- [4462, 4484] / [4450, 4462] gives 1.0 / 0.49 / 0.09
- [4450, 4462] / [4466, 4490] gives -2.3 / 0.09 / 0.54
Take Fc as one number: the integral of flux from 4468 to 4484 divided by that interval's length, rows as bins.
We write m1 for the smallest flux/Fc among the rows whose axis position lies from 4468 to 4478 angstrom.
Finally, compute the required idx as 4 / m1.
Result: 4.46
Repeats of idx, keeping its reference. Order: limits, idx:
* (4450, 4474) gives 4.83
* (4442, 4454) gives 4.39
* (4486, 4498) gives 4.25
